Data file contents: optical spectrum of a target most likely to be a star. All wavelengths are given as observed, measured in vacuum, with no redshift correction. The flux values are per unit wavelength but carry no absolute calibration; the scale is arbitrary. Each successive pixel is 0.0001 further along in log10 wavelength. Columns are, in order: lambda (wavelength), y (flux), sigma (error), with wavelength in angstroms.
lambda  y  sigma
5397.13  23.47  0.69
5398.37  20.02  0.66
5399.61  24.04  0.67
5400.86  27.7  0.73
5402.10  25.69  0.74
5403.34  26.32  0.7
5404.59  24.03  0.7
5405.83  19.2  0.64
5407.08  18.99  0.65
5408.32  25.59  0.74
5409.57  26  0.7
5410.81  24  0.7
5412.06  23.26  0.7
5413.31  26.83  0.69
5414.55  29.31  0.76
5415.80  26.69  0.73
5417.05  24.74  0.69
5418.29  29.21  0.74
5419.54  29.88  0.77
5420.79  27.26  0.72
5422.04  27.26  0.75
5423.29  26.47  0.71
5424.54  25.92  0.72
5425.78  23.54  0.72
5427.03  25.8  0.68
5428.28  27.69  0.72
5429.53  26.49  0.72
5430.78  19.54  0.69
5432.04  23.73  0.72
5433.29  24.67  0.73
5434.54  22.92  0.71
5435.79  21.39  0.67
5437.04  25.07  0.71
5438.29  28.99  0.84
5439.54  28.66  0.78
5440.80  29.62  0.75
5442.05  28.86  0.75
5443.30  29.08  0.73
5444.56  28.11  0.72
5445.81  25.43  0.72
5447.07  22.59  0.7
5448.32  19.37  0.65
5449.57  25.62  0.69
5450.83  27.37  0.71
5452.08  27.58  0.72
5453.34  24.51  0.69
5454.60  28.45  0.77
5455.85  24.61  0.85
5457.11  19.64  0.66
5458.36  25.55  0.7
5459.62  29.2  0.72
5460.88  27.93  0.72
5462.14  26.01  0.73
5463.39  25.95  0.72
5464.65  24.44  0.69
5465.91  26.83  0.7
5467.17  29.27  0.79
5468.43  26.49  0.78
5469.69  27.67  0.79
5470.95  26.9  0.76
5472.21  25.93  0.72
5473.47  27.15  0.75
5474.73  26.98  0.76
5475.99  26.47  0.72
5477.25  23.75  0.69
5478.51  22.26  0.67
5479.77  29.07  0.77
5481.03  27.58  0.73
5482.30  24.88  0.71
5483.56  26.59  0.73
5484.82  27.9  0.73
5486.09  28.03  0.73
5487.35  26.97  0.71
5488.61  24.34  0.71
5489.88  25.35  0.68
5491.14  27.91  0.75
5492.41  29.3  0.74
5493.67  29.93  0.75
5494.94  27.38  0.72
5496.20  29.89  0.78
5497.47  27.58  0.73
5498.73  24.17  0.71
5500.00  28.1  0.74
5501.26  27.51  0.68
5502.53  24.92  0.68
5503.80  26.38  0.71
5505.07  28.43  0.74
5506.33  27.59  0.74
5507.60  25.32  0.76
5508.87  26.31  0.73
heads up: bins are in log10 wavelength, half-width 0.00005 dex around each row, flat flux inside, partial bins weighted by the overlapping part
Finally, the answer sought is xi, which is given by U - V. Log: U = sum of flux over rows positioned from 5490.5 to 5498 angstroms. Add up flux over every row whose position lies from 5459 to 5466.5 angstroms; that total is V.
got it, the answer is 12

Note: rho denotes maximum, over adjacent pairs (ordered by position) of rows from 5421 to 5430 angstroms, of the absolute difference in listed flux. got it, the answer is 2.4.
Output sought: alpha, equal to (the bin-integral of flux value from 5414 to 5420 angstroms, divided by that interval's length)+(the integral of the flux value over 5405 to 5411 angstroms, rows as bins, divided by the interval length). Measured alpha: 50.6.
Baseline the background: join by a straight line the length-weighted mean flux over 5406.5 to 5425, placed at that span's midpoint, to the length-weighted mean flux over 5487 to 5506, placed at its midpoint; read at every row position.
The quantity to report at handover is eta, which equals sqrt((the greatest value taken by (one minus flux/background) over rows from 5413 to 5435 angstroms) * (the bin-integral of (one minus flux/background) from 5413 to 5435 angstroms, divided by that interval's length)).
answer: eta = 0.046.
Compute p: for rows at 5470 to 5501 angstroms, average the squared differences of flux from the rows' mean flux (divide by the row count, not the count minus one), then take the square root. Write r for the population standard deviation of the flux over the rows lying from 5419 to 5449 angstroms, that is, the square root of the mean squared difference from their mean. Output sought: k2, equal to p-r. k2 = -1.1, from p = 1.91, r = 2.98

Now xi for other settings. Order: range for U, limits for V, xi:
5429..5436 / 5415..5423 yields -26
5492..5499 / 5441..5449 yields 15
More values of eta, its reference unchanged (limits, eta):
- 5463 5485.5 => 0.055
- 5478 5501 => 0.014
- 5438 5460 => 0.060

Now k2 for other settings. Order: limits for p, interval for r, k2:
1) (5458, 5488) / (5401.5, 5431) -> -1.2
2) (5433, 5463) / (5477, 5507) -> 1.0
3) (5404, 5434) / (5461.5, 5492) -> 1.2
